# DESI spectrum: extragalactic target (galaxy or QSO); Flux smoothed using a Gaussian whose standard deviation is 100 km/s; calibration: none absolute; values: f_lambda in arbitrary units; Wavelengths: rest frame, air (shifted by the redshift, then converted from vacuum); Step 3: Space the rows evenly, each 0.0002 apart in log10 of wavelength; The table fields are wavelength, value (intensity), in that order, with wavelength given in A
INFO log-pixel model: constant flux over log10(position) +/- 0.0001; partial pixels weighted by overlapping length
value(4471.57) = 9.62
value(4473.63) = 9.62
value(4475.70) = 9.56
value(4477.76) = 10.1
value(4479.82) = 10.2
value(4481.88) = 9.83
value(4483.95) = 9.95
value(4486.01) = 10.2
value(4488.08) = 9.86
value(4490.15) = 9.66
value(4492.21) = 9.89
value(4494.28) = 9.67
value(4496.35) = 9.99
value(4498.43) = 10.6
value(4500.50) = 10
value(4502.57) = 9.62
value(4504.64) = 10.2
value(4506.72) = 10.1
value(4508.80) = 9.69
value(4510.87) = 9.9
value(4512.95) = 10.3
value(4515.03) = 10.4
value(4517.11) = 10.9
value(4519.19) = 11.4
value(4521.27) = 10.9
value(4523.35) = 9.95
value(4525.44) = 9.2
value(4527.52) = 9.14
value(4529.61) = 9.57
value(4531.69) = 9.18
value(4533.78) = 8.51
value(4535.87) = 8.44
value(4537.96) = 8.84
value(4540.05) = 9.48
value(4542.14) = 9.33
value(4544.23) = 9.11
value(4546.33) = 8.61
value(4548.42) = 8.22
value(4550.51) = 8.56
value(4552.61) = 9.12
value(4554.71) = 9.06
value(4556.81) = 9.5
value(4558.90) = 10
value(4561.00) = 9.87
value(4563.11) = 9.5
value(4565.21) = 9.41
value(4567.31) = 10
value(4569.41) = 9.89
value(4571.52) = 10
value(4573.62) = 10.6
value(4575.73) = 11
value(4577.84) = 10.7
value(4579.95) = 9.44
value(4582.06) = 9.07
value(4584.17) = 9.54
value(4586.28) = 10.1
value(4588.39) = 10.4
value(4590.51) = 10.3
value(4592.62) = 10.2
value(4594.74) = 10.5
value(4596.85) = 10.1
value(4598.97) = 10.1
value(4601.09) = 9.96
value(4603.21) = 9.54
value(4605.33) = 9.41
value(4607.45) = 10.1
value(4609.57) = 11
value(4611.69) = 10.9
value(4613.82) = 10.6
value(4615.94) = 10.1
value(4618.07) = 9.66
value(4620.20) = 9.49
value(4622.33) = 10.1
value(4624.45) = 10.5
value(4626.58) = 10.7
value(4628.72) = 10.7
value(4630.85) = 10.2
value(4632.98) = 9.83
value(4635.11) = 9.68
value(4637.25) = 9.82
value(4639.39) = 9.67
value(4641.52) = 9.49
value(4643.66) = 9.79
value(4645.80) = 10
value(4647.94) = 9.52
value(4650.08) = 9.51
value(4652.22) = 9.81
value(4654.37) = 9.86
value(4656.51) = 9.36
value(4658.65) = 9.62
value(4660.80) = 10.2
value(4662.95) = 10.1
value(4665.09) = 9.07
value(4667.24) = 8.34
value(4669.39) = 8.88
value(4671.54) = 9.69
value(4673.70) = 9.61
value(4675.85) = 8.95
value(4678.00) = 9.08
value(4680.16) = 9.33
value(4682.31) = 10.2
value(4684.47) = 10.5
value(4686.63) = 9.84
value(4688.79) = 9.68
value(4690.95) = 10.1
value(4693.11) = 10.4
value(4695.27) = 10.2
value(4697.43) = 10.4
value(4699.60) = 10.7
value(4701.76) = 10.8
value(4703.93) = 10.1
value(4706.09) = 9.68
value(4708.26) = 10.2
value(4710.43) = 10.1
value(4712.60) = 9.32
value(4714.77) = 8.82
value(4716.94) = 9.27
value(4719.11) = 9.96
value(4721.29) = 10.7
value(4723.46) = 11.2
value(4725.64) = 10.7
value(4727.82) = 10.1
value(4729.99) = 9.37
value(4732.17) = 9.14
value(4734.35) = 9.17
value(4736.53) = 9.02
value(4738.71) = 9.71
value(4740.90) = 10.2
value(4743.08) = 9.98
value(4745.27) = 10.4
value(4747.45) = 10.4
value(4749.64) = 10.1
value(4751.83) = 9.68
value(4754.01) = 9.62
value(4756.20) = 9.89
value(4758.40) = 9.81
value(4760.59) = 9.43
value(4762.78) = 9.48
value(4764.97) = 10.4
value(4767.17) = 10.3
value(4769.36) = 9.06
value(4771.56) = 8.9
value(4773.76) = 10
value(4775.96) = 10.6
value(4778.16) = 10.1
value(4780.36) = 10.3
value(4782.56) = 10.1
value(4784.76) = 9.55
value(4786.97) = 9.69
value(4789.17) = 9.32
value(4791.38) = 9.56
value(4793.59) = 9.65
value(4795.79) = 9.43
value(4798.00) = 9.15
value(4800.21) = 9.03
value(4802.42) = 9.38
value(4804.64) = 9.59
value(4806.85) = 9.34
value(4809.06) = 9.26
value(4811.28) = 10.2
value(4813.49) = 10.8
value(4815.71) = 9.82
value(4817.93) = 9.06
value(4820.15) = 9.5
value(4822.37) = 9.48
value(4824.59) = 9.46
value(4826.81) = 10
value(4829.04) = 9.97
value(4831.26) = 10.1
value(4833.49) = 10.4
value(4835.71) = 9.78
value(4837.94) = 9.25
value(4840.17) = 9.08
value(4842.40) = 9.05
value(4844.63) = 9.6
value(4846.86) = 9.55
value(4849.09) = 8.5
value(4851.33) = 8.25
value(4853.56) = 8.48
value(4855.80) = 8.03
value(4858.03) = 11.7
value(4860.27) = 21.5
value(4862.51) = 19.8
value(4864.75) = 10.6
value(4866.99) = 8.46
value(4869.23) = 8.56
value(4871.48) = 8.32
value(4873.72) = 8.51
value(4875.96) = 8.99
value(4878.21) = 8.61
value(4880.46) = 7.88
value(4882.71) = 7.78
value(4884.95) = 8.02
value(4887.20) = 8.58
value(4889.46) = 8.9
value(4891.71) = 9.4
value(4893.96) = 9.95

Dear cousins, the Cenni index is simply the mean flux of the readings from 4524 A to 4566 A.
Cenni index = 9.1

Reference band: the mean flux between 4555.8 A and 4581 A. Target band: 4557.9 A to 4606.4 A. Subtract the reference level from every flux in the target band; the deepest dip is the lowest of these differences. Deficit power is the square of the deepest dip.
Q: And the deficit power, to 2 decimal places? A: 0.85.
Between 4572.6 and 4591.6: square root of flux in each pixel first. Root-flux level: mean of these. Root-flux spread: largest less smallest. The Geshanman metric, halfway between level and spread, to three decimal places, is 1.743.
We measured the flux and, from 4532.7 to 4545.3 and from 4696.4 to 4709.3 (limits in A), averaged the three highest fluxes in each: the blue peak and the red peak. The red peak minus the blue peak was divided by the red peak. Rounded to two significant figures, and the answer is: 0.12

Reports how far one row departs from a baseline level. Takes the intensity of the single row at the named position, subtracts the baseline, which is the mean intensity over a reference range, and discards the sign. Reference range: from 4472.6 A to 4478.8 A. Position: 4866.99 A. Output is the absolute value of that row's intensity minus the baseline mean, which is 1.3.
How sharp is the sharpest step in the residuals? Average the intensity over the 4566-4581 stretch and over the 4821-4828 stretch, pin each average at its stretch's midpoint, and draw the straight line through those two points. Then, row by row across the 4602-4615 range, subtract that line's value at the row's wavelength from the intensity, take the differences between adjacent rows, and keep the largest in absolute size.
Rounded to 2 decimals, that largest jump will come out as 0.90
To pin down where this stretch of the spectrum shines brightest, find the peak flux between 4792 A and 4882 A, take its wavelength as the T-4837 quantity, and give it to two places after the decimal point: 4860.27 A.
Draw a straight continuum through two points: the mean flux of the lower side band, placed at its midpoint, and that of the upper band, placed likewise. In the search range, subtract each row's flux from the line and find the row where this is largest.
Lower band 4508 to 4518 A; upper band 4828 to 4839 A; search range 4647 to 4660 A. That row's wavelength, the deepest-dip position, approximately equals 4656.51 A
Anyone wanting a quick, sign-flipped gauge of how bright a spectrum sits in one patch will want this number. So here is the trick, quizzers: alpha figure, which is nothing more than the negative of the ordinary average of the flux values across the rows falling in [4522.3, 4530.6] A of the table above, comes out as -9.46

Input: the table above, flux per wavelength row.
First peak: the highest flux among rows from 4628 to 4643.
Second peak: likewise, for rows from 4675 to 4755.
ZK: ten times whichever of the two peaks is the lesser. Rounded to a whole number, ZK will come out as 107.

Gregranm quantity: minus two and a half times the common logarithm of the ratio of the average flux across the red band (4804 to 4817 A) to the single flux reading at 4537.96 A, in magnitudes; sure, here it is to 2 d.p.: -0.12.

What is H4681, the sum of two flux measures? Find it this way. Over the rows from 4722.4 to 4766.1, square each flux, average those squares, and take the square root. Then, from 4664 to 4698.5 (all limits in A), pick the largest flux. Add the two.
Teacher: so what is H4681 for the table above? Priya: 20.4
